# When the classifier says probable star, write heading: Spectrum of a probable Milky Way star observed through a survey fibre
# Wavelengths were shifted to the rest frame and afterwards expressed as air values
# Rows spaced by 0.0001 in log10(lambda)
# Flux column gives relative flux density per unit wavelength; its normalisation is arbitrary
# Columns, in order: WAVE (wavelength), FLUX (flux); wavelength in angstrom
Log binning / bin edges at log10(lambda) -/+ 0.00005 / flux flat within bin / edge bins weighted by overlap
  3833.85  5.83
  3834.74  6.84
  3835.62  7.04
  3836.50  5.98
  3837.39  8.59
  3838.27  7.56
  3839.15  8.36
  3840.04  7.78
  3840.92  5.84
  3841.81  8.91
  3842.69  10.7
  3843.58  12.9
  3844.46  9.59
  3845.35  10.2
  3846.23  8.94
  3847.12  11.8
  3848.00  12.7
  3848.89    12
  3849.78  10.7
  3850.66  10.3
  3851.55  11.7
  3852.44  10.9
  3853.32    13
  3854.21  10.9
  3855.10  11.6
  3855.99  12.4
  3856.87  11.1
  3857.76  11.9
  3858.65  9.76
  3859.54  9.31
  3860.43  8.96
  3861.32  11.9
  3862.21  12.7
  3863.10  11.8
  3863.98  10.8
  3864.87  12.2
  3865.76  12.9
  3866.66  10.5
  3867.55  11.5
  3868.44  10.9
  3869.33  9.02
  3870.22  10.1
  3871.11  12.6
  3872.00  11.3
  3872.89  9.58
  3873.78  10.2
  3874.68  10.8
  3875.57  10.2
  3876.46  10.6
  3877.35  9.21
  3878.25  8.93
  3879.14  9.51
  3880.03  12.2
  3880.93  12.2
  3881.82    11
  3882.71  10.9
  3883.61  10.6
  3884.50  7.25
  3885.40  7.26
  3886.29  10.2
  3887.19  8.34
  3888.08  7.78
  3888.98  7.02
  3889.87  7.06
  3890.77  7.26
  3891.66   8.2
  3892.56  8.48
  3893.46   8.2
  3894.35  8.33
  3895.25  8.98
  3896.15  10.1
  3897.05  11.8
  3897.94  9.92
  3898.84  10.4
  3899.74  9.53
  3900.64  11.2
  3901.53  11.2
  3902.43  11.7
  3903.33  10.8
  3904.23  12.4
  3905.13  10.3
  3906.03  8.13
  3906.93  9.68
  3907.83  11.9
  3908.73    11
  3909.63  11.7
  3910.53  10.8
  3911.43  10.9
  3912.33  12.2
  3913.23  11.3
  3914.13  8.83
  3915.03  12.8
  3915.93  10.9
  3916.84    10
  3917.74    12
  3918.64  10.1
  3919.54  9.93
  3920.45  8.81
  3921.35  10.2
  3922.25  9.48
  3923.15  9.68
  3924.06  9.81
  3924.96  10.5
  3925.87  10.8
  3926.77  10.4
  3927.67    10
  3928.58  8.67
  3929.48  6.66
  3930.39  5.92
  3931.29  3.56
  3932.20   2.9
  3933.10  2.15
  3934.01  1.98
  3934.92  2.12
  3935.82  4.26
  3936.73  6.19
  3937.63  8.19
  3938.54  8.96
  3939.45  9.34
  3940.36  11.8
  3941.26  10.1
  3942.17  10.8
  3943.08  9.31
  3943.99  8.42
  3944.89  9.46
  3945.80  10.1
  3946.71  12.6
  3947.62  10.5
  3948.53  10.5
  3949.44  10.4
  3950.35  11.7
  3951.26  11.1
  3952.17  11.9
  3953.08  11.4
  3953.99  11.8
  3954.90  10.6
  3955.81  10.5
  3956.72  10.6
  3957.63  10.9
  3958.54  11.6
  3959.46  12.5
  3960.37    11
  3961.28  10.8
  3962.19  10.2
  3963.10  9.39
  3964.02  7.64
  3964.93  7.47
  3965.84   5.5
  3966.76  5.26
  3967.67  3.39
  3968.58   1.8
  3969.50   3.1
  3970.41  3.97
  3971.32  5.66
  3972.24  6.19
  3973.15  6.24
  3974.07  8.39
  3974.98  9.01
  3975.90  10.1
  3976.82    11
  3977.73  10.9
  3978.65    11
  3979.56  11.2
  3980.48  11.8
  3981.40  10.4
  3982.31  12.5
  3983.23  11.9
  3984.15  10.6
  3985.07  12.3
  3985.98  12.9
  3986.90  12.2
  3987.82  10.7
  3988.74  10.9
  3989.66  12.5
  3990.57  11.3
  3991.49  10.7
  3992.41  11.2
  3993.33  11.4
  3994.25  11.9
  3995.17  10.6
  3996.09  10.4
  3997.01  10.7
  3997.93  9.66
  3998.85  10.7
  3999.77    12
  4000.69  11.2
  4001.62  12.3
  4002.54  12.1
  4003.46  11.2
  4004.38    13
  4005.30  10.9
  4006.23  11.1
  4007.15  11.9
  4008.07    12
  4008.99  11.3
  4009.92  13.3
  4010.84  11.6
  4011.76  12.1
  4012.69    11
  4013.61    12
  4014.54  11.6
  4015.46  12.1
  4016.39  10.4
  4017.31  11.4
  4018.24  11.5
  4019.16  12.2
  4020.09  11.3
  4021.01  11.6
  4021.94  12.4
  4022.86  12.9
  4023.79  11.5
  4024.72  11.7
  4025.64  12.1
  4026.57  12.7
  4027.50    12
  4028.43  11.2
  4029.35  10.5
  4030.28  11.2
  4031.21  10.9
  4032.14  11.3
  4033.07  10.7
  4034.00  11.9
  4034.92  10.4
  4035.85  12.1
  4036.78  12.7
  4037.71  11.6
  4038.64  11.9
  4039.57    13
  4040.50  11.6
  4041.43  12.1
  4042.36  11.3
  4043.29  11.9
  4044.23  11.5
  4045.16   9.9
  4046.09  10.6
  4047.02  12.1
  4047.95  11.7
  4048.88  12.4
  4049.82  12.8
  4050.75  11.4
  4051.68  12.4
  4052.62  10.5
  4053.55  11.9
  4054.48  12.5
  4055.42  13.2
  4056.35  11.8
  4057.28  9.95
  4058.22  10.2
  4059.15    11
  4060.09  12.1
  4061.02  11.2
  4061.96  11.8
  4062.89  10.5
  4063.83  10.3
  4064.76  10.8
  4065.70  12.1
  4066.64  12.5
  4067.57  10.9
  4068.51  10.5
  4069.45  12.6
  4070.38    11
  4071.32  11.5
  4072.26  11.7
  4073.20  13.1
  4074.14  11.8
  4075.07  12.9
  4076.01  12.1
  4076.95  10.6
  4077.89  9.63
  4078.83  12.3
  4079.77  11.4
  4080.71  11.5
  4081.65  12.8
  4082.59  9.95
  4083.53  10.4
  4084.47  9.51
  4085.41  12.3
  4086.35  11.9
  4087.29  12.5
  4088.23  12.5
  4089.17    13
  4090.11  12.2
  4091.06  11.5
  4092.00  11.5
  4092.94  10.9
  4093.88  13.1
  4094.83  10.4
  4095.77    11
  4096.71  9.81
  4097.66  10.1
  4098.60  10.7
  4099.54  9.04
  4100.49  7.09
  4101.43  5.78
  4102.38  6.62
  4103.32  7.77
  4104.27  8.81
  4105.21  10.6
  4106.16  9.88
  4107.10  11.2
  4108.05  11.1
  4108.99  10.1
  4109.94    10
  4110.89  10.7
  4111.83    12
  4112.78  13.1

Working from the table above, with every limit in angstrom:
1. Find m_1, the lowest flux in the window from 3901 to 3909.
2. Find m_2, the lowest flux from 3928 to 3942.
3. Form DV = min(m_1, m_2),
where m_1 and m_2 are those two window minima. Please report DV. 2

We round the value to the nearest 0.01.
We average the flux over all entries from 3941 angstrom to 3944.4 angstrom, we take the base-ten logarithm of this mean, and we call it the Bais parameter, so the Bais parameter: 0.98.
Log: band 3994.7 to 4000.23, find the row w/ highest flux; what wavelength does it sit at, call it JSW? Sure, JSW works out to 3999.77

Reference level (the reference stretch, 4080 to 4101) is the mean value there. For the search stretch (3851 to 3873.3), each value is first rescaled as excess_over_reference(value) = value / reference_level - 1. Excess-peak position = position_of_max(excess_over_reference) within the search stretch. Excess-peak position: 3853.32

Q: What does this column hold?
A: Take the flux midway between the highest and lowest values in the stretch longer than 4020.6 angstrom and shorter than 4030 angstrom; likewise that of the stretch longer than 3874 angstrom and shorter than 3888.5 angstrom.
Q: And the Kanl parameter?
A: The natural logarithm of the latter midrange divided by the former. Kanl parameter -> -0.18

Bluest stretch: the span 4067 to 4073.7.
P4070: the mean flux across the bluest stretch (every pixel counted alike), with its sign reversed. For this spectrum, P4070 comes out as -11.6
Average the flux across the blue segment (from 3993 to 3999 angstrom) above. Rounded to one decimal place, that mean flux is 10.8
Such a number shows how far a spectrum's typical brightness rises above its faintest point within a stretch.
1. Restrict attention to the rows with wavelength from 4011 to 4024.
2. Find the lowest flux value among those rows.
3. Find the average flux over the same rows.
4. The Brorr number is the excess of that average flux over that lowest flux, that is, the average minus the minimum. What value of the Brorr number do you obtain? 1.3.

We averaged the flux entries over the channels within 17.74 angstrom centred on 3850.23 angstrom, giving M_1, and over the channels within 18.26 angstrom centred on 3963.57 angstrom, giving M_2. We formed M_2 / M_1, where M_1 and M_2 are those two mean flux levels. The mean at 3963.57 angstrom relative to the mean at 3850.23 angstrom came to 0.71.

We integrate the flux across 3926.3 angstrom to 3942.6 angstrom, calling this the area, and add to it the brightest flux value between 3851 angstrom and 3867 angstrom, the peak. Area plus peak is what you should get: 125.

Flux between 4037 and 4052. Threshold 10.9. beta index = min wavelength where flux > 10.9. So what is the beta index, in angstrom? 4037.71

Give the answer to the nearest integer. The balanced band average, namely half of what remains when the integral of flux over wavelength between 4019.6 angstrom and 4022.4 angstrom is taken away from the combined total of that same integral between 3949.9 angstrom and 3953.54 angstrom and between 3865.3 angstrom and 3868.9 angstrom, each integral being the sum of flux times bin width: 25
